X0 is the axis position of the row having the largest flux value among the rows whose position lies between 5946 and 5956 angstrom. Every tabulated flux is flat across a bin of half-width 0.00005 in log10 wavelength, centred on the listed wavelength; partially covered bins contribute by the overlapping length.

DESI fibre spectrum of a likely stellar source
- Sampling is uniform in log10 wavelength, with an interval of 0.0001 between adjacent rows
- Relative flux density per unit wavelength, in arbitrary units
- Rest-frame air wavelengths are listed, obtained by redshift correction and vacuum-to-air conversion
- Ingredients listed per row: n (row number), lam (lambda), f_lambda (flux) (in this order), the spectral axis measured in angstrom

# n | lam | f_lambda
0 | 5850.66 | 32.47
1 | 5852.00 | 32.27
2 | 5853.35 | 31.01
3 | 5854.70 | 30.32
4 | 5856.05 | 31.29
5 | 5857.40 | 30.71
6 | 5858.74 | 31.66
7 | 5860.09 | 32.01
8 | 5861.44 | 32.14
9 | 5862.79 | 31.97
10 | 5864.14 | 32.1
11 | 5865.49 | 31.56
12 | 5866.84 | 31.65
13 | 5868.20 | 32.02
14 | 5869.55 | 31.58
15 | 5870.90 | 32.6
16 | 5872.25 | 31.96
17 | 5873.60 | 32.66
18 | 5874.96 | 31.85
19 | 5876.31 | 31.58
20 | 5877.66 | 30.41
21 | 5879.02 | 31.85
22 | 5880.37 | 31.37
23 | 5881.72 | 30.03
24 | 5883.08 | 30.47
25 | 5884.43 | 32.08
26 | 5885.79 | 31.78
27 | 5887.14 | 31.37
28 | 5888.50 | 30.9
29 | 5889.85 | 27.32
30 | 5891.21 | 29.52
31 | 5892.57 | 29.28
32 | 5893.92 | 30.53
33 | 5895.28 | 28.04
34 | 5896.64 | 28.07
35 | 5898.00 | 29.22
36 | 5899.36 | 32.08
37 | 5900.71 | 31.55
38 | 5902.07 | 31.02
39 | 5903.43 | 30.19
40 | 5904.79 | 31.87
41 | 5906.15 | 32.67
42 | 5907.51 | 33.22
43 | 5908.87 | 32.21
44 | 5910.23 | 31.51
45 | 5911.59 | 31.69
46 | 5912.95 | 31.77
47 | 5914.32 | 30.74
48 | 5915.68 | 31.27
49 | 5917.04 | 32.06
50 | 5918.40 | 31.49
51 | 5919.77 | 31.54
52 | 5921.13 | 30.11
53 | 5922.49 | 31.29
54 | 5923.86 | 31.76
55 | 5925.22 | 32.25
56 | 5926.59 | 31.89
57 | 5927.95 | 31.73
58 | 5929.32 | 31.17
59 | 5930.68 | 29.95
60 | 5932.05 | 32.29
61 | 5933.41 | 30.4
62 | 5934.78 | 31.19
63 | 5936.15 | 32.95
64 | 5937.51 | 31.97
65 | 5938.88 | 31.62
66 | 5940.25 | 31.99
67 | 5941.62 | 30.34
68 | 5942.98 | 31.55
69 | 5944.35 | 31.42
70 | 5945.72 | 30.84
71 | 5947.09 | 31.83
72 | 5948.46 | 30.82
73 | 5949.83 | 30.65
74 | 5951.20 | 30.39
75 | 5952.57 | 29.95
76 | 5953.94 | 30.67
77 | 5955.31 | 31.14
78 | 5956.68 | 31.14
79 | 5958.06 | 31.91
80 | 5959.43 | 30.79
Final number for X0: 5947.09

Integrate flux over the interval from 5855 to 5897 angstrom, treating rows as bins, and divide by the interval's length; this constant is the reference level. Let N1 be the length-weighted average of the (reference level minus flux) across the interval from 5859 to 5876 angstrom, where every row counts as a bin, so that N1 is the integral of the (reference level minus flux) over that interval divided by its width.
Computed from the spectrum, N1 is -0.9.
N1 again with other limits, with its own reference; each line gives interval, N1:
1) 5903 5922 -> -0.6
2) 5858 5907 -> 0.0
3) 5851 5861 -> -0.3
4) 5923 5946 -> -0.4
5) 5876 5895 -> 0.5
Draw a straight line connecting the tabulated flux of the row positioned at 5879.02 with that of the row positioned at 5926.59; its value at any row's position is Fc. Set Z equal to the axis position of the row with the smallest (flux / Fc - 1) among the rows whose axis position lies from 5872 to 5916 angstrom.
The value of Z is 5889.85 angstrom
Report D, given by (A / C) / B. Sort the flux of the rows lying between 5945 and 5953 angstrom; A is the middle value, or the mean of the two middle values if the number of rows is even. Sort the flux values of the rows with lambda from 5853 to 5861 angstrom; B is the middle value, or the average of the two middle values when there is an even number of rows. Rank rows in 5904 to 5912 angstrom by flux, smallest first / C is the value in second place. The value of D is 0.0311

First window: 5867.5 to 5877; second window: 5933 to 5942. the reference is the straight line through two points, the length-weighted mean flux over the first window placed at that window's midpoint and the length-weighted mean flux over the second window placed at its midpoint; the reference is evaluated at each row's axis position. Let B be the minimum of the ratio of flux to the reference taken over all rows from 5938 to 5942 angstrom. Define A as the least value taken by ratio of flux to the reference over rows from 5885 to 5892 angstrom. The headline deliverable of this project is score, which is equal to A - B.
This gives -0.11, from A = 0.857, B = 0.96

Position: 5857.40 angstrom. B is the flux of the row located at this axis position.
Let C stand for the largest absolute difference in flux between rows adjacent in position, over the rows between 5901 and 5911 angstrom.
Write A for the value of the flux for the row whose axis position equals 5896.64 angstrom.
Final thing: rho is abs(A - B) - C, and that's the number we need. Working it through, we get 1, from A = 28.07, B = 30.71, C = 1.7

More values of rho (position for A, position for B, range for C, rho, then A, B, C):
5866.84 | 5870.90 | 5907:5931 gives 0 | 31.65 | 32.6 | 1.4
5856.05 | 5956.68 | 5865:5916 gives -3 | 31.29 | 31.14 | 3.6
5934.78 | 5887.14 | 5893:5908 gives -3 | 31.19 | 31.37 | 2.9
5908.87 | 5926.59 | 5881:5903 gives -3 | 32.21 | 31.89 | 3.6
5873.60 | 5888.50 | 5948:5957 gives 1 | 32.66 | 30.9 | 0.7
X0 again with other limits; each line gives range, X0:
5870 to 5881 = 5873.60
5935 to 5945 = 5936.15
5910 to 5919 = 5917.04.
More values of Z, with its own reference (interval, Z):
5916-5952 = 5930.68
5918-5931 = 5930.68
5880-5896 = 5889.85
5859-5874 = 5865.49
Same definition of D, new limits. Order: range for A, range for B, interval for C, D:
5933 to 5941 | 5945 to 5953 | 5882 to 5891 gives 0.0340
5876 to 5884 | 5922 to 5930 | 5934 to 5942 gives 0.0312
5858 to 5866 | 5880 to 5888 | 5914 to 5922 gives 0.0332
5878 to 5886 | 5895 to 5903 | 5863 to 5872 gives 0.0332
